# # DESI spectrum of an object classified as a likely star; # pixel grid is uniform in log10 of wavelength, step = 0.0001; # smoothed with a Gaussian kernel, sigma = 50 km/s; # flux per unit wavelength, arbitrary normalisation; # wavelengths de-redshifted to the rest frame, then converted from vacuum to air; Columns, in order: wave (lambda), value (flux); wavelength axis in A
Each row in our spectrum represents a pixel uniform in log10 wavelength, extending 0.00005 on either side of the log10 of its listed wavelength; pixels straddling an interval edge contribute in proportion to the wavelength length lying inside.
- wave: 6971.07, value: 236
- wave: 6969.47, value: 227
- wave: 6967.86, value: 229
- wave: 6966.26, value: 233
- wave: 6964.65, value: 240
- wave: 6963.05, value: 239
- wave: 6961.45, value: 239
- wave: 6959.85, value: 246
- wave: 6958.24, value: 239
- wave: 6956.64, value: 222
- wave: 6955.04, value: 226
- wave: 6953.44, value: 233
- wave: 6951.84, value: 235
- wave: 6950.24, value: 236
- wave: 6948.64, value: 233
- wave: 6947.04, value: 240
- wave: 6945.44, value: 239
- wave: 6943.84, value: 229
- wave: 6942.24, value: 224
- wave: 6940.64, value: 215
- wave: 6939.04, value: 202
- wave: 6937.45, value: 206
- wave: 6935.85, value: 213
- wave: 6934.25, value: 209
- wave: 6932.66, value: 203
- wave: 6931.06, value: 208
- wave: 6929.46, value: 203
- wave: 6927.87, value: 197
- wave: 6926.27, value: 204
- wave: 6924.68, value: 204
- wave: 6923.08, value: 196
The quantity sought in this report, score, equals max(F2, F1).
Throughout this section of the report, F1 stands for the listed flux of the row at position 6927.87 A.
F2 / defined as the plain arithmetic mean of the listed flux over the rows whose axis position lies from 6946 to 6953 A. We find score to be 236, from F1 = 197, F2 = 236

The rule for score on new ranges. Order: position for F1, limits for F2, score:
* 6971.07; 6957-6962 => 241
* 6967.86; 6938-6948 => 229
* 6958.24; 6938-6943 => 239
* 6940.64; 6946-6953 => 236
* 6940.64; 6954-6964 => 235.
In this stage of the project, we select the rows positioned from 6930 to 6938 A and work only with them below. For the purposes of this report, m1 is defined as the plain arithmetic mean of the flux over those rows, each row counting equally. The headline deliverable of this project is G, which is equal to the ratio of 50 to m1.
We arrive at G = 0.241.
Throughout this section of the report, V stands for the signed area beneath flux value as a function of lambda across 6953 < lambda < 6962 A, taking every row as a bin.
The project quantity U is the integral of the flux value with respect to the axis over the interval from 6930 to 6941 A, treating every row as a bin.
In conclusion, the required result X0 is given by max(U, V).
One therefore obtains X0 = 2283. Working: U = 2283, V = 2107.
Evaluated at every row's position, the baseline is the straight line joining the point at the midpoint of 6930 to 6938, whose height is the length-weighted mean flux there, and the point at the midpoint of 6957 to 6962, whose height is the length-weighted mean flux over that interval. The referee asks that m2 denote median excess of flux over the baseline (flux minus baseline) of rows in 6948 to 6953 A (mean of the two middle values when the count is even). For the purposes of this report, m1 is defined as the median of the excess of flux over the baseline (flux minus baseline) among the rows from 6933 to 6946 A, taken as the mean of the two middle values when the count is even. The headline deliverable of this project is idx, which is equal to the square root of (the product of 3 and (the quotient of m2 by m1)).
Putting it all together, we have 3.1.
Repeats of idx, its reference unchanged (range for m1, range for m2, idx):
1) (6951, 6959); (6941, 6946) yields 5.3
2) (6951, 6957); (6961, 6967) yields 2.2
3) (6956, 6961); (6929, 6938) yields 1.9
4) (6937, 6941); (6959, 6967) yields 1.6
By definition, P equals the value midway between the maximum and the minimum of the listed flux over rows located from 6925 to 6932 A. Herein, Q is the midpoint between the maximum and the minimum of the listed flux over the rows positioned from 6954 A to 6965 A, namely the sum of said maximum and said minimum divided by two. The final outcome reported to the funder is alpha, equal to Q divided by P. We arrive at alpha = 1.16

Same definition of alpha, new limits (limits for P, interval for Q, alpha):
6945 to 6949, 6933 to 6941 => 0.88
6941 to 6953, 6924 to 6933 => 0.87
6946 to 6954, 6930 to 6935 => 0.87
